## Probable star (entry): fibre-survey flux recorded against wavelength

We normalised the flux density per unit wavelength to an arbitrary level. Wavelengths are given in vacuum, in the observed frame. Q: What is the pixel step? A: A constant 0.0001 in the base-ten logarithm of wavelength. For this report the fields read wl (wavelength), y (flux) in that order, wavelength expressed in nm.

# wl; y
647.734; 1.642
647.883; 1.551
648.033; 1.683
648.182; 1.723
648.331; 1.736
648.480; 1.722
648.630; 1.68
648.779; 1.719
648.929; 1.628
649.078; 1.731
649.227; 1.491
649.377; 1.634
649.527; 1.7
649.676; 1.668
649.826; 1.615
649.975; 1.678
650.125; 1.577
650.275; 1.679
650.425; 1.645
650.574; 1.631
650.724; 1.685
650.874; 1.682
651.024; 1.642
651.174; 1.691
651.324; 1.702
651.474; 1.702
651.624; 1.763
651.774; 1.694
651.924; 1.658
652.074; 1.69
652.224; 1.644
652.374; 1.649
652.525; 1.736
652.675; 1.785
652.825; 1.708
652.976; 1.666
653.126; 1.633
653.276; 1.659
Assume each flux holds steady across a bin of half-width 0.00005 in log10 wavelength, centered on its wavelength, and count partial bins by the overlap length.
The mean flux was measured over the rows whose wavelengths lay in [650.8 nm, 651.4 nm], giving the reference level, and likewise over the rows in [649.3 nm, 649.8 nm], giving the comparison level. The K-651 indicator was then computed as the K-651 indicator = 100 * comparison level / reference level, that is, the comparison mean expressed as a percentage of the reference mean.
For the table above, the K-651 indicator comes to 99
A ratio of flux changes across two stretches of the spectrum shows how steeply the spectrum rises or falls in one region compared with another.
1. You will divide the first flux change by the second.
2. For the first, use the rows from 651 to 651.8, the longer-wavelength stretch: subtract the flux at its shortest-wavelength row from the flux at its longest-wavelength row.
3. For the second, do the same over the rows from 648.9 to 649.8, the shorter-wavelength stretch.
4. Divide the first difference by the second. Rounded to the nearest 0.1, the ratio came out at 1.3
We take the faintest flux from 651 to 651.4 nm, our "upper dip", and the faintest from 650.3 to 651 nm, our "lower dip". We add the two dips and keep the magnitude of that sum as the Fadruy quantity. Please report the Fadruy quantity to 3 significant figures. 3.27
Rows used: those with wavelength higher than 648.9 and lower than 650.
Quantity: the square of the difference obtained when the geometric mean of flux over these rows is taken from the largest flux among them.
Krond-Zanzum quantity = 0.008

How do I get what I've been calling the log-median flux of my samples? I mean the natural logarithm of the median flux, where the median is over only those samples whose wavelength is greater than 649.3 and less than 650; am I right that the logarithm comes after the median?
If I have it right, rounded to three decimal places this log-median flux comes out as 0.512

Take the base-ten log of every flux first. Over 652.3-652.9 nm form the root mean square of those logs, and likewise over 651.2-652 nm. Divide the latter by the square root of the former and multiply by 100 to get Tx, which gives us 48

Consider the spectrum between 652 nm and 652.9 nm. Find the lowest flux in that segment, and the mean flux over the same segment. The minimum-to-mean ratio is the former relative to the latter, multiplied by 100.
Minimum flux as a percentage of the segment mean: 96.6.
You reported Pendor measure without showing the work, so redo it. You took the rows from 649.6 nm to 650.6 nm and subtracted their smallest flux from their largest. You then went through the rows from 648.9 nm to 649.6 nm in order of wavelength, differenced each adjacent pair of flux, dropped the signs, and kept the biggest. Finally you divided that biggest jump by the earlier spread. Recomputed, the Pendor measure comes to 2.4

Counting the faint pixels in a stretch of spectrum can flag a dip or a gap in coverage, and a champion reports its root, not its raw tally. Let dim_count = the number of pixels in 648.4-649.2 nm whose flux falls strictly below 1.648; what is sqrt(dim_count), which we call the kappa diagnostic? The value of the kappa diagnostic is 1.0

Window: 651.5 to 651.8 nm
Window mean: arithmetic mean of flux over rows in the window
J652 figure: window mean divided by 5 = 0.346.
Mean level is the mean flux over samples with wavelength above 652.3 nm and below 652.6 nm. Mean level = 1.69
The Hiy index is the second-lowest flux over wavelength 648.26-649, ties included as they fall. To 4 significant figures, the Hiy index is 1.680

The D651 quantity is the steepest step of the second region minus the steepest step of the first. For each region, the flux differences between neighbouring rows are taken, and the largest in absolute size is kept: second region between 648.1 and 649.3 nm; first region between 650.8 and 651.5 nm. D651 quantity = 0.19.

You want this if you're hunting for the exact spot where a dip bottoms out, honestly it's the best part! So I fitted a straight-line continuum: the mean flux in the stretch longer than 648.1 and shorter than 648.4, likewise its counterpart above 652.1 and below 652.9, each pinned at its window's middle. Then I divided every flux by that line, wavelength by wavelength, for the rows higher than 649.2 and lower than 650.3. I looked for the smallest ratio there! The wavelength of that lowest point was 649.227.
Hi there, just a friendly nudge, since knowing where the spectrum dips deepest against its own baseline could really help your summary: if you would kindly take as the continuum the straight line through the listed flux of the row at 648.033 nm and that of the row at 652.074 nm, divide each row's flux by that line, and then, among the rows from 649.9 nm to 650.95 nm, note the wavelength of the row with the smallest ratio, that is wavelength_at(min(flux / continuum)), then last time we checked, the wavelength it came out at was 650.125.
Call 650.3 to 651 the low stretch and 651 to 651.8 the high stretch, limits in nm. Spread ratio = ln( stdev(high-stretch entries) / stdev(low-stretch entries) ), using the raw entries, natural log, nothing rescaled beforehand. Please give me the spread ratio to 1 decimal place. 0.4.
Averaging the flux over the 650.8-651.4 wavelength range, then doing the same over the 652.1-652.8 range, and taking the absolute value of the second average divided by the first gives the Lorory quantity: 1.01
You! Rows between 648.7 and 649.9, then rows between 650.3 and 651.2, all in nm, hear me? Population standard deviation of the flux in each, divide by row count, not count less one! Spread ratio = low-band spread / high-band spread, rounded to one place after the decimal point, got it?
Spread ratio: 3.0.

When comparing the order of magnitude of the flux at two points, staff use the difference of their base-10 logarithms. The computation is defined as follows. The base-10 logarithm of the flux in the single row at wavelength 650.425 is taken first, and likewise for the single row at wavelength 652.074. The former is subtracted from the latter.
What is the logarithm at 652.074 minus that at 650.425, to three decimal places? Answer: 0.012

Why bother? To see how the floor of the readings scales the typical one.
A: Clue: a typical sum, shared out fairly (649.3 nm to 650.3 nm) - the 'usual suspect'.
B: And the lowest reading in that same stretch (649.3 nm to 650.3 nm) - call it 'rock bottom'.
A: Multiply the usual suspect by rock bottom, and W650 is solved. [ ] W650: 2.60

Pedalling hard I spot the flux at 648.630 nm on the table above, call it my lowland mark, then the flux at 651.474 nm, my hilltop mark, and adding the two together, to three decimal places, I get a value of 3.382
